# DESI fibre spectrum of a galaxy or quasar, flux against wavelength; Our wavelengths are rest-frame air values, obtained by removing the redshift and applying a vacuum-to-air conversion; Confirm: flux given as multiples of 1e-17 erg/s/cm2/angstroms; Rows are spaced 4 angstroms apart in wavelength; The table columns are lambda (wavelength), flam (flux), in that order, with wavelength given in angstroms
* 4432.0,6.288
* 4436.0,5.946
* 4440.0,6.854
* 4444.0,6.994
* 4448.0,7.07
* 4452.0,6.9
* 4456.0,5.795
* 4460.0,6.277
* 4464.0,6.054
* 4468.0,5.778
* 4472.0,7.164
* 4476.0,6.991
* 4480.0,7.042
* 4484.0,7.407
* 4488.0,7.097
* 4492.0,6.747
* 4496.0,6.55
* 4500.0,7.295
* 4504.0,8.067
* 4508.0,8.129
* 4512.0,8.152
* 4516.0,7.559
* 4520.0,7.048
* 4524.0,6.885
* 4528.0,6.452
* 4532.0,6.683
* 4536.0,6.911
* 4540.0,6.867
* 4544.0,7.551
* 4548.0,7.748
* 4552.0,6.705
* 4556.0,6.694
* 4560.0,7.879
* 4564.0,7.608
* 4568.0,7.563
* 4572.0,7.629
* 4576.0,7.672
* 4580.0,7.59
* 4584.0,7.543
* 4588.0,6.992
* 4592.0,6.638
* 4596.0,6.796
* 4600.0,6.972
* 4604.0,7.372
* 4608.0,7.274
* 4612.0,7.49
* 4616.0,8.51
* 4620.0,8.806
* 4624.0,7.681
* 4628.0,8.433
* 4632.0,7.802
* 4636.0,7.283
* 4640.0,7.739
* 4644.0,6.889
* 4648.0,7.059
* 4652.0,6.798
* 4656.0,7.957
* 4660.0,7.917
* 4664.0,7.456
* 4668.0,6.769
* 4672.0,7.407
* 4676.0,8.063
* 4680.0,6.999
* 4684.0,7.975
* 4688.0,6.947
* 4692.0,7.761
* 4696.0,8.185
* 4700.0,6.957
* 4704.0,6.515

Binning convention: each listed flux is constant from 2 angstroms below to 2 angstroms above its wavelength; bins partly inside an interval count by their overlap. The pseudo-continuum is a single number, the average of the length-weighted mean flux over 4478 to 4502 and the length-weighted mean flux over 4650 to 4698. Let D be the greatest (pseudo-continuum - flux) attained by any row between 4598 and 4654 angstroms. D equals 0.5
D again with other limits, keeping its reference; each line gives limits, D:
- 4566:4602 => 0.6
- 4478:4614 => 0.8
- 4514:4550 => 0.8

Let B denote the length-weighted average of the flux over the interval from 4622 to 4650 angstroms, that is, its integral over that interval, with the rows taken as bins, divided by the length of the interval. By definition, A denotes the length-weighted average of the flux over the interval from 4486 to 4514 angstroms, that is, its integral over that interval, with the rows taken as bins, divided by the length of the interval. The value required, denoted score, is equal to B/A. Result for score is 1.02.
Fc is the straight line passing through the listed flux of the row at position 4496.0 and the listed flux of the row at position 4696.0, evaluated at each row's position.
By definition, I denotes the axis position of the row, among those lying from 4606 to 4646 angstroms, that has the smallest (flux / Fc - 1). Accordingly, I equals 4644.0 angstroms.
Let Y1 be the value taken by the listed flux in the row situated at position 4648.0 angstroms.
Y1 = 7.059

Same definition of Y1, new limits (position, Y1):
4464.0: 6.054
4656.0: 7.957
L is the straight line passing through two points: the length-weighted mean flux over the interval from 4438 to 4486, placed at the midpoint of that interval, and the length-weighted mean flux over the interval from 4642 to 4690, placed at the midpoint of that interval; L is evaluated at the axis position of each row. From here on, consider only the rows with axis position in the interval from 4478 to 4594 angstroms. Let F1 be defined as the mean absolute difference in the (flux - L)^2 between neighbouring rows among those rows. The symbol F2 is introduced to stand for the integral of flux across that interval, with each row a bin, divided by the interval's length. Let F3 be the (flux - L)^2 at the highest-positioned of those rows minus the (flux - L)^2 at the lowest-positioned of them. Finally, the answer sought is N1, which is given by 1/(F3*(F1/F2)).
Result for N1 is 192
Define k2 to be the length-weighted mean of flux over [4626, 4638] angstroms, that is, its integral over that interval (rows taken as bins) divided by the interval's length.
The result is 7.8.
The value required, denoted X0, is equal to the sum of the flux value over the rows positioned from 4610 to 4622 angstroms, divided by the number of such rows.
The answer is 8.3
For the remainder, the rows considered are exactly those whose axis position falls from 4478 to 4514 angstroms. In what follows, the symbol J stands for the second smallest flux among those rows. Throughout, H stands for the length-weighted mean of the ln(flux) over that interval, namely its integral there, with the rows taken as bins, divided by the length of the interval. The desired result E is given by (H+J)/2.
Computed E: 4.37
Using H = 1.997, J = 6.747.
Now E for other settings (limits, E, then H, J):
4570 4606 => 4.39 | 1.979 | 6.796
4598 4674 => 4.41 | 2.020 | 6.798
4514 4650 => 4.32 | 1.994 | 6.638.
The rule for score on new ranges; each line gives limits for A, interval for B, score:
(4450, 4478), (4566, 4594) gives 1.15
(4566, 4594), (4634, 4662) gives 1.00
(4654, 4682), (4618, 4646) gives 1.04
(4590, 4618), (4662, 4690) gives 1.01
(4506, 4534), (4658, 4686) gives 1.03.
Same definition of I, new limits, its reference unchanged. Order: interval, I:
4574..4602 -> 4592.0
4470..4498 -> 4496.0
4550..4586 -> 4556.0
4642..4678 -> 4668.0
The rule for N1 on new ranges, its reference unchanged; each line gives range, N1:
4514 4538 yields -82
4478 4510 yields 14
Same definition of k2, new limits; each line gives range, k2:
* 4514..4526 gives 7.2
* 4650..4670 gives 7.4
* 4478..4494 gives 7.1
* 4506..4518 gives 7.9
